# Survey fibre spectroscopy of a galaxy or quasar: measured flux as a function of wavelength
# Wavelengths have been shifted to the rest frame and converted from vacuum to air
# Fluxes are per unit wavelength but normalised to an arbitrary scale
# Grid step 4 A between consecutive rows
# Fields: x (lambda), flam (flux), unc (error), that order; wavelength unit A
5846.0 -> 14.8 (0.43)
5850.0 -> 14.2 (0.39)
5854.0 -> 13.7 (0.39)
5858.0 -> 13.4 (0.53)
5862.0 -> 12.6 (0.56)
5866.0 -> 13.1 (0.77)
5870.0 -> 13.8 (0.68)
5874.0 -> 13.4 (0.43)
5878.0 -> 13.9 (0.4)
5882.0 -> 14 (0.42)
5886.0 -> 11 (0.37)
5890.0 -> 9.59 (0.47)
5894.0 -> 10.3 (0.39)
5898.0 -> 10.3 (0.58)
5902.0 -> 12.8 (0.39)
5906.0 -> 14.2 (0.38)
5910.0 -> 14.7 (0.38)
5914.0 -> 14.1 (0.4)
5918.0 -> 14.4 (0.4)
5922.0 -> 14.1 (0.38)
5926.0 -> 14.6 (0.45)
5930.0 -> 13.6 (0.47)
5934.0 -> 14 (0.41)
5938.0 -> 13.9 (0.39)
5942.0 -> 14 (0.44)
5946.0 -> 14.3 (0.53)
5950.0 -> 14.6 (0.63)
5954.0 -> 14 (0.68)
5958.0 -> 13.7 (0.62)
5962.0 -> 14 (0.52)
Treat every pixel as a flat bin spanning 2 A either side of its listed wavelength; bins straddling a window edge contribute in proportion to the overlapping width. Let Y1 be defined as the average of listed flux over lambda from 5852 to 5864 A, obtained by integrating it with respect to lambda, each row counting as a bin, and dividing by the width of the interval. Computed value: 13.2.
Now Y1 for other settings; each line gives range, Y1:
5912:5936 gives 14.1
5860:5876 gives 13.2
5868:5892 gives 12.6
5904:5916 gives 14.3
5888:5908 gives 11.4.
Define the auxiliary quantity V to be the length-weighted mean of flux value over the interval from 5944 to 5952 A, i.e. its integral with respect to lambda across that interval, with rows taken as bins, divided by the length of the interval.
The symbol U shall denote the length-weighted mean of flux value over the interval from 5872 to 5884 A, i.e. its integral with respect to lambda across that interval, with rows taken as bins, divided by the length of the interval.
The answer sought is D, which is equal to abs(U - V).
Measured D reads 0.7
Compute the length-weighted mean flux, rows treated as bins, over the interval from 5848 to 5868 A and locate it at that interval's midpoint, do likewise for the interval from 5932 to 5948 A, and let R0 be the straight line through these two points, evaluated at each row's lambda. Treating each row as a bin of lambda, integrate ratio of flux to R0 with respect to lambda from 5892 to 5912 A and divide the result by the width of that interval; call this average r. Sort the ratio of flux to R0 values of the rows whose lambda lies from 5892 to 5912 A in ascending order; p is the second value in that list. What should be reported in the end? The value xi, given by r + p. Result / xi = 1.66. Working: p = 0.75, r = 0.91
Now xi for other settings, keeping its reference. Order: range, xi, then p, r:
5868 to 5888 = 1.97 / 0.99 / 0.98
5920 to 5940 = 2.00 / 0.99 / 1.01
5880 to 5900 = 1.56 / 0.75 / 0.81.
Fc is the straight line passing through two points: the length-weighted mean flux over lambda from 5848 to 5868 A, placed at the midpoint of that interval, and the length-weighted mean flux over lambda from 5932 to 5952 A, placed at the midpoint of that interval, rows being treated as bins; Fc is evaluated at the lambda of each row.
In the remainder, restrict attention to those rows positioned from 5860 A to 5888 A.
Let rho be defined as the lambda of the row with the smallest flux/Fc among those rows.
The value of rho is 5886.0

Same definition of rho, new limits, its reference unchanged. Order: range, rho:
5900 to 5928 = 5902.0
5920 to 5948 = 5930.0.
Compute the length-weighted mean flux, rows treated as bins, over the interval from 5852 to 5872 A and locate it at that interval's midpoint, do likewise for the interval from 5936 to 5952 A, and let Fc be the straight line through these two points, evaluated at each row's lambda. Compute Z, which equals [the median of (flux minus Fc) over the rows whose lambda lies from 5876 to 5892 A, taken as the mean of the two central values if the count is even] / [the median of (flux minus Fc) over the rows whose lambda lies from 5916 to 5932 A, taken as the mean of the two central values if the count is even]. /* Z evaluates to -3.5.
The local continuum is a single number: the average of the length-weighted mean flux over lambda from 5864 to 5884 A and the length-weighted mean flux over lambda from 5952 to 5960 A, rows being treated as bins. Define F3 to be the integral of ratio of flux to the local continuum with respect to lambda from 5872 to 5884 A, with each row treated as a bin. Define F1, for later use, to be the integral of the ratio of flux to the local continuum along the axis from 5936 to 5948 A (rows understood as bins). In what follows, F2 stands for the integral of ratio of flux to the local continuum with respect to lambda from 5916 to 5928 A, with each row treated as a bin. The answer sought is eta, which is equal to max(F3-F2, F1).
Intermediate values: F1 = 12.3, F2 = 12.5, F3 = 12.0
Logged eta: 12.3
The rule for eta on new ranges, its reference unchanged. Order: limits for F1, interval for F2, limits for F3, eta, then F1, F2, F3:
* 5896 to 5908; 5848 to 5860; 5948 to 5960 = 10.9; 10.9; 12.0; 12.3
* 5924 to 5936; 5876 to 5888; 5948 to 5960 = 12.3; 12.3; 11.3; 12.3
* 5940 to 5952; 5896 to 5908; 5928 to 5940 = 12.5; 12.5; 10.9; 12.1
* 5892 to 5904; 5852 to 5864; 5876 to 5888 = 9.7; 9.7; 11.6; 11.3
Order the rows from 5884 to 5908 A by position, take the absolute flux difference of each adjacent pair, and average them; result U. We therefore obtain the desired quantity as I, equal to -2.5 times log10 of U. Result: -0.2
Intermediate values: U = 1.2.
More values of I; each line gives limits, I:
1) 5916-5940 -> 0.8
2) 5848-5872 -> 0.6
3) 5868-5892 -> -0.1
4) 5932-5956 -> 1.4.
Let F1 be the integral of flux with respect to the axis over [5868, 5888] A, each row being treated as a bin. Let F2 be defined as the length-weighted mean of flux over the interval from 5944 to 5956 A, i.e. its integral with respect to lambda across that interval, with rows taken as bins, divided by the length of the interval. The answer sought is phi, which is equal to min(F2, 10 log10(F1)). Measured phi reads 14.30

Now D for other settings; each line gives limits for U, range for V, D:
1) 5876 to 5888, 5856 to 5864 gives 0.0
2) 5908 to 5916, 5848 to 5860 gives 0.6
